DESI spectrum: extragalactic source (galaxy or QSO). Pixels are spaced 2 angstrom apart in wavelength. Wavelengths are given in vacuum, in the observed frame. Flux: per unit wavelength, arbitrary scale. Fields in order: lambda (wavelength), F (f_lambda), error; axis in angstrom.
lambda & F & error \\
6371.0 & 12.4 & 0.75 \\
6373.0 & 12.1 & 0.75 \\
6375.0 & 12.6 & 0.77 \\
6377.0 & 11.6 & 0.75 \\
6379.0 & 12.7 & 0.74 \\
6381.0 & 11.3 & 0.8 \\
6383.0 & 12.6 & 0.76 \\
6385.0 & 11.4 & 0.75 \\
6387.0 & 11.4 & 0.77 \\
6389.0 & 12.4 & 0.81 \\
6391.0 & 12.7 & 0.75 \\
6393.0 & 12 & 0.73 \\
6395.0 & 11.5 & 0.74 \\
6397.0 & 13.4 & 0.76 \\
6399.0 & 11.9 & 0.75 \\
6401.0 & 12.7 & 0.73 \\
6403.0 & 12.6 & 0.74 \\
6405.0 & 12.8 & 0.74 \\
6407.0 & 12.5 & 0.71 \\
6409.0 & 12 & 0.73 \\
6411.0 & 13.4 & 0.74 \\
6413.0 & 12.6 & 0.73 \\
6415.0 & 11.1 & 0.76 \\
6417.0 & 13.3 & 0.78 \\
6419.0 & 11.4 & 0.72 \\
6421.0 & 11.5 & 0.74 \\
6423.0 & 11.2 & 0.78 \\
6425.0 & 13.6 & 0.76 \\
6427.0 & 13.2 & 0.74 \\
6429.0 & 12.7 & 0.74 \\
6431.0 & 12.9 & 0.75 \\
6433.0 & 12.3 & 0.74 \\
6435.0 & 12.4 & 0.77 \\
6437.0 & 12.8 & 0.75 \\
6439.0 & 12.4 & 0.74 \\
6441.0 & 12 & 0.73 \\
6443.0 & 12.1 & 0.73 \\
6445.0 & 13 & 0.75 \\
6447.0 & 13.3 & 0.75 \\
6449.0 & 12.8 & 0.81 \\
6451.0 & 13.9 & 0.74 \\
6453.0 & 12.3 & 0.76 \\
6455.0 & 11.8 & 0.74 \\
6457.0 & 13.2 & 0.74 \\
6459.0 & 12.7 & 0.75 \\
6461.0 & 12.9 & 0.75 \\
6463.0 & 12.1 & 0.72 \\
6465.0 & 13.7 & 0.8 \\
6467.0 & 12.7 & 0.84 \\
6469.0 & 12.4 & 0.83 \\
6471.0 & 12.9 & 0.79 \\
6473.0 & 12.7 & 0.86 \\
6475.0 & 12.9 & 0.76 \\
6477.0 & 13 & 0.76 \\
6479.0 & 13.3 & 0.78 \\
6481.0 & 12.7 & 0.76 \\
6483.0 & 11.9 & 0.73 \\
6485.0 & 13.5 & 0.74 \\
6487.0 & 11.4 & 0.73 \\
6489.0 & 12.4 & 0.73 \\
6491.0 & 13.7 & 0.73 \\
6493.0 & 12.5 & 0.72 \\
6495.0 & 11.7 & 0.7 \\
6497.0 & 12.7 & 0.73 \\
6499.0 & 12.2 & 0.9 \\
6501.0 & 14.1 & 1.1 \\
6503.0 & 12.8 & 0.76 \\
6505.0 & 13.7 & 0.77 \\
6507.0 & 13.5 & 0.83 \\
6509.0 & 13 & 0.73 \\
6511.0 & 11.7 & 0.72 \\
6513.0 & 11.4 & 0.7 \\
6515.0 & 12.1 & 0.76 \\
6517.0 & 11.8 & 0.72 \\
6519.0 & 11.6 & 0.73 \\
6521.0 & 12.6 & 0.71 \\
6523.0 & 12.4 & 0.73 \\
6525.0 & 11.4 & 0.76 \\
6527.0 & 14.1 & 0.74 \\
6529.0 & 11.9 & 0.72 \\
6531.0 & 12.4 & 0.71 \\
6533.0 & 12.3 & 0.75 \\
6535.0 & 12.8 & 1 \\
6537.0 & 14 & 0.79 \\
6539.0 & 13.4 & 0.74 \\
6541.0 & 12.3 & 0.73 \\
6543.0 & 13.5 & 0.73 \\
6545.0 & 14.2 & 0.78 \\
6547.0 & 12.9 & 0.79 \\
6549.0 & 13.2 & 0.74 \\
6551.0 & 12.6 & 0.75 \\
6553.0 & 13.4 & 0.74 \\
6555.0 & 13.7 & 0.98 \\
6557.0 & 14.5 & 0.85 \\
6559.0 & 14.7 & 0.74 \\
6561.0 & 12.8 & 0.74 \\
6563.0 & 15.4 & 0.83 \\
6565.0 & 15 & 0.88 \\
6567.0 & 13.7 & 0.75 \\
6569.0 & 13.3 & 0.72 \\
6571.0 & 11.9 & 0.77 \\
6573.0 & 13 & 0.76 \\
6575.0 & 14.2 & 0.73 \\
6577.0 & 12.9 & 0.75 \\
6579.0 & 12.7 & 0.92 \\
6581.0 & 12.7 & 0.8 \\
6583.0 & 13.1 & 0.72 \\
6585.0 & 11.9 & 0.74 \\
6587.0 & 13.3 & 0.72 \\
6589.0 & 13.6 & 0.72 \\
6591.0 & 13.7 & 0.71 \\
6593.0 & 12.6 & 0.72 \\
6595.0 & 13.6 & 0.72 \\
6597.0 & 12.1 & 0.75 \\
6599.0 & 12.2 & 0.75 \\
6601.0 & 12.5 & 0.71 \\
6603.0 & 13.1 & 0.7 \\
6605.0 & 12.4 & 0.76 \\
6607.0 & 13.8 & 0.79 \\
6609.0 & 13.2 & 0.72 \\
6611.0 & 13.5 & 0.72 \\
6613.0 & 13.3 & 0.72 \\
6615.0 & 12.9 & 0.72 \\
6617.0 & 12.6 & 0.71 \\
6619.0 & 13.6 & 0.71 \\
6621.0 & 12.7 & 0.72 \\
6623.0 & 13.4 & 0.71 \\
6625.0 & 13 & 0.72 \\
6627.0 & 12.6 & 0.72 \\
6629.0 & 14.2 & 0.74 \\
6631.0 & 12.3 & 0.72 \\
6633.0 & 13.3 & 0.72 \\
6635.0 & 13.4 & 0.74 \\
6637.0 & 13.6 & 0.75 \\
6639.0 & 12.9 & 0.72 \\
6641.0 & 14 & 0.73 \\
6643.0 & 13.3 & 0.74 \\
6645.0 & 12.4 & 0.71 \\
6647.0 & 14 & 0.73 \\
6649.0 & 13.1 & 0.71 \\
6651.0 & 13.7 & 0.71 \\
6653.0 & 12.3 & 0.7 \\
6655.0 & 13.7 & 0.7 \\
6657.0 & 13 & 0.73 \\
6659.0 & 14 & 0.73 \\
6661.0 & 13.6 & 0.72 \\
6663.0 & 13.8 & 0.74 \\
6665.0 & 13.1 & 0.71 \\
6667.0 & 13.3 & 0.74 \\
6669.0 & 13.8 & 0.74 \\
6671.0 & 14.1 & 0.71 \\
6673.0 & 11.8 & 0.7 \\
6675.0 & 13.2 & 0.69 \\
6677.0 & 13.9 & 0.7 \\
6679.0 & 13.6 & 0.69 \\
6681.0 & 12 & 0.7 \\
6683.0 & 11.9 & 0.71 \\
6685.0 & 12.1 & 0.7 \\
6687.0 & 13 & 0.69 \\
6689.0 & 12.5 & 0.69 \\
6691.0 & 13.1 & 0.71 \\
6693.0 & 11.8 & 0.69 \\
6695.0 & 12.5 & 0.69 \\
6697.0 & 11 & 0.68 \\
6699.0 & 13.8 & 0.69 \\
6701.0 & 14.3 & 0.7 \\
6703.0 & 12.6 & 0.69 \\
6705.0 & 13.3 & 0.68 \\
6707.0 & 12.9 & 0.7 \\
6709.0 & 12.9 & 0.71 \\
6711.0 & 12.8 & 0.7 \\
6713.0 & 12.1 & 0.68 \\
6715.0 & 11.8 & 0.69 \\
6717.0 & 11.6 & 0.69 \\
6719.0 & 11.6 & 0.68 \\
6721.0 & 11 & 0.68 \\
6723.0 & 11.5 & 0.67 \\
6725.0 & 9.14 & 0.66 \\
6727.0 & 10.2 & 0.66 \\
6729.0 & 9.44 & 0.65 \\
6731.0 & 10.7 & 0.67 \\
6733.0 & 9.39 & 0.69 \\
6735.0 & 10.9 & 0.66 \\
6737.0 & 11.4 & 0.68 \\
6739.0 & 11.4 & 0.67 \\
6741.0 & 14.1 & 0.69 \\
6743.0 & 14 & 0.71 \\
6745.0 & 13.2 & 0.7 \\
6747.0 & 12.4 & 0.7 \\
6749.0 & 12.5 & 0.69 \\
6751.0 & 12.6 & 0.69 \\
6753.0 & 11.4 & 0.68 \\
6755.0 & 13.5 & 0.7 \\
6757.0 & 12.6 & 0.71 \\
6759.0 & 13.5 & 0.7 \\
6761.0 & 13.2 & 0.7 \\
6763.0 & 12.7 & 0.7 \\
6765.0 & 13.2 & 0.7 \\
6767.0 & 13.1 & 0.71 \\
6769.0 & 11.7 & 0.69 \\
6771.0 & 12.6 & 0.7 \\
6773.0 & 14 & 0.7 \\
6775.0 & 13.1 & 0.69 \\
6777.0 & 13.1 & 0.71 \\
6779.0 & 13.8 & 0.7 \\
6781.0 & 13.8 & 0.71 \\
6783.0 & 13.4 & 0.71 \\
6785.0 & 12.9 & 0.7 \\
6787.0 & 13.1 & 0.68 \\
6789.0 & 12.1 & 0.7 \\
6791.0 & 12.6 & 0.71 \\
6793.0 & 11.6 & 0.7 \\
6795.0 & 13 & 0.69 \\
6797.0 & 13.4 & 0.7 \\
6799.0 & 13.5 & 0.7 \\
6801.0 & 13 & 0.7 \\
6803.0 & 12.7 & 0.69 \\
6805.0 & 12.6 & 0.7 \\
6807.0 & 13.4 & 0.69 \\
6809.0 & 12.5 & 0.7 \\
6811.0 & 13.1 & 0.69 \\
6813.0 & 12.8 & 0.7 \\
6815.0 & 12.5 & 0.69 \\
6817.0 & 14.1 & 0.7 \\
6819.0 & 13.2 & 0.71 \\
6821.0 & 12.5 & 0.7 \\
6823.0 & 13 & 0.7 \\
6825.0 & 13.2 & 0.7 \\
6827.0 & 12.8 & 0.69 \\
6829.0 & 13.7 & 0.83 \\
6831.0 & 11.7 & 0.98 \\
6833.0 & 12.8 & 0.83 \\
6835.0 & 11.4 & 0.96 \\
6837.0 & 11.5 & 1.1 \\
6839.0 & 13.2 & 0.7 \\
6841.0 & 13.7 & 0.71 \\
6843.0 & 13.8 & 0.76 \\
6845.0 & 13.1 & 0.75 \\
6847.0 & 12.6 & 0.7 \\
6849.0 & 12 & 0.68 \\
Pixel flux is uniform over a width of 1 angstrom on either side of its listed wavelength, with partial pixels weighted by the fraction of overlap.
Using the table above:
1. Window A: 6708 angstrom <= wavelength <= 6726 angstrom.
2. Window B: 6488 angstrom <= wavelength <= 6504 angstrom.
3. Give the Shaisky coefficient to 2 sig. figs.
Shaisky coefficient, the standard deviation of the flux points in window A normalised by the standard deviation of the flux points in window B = 1.4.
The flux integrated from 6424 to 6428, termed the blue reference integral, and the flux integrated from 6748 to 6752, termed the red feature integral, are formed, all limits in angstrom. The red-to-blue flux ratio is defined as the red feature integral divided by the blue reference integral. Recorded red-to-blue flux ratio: 0.94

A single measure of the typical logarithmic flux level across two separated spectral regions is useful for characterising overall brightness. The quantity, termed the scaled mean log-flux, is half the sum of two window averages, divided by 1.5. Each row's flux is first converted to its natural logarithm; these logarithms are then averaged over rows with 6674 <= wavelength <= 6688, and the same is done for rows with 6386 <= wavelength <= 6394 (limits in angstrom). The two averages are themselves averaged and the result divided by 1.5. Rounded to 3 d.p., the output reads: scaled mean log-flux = 1.681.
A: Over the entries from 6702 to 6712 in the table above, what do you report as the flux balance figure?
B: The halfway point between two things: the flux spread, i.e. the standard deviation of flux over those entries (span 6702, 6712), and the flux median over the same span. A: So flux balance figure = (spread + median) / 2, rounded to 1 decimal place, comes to 6.6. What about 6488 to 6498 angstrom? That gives 6.6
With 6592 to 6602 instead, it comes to 6.5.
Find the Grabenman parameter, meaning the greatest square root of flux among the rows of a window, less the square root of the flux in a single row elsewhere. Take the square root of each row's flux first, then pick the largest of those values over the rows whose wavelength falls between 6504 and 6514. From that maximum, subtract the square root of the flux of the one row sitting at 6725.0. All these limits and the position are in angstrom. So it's 0.68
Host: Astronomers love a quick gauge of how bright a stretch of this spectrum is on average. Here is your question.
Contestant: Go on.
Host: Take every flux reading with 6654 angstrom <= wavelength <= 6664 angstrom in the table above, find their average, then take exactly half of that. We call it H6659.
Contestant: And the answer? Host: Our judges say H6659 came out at 6.81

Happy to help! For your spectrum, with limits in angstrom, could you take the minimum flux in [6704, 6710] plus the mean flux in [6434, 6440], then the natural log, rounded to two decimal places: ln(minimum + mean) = 3.24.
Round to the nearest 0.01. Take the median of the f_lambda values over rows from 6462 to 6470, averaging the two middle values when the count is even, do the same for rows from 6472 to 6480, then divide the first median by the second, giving 0.97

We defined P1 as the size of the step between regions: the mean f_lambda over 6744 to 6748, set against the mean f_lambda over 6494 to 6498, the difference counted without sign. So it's 0.6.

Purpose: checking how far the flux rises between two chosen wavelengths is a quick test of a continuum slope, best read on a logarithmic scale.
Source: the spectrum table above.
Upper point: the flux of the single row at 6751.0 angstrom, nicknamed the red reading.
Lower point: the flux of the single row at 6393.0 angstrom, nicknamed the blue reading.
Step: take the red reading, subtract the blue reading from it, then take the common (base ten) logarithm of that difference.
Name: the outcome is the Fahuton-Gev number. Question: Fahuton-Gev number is -0.22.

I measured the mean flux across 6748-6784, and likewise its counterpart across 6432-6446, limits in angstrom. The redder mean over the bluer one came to 1.05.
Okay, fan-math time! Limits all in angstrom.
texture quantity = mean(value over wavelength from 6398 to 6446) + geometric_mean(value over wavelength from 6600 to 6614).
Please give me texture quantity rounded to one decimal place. 25.5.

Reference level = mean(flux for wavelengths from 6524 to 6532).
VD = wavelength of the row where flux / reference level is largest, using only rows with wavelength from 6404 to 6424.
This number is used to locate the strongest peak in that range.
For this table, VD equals 6411.0 angstrom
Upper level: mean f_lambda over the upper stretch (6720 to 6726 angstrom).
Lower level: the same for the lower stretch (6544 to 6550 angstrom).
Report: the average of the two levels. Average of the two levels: 12.0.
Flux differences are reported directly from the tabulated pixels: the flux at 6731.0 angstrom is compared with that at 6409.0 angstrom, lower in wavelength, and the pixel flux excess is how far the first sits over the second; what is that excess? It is -1.3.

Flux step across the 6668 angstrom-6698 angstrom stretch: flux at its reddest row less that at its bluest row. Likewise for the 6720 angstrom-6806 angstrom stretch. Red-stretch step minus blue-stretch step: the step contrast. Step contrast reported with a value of 4.4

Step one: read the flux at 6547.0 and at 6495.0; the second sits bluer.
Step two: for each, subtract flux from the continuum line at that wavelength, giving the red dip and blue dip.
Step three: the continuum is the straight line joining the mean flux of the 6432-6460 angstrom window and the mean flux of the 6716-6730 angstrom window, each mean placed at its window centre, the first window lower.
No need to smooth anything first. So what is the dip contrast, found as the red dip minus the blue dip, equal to -1.6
